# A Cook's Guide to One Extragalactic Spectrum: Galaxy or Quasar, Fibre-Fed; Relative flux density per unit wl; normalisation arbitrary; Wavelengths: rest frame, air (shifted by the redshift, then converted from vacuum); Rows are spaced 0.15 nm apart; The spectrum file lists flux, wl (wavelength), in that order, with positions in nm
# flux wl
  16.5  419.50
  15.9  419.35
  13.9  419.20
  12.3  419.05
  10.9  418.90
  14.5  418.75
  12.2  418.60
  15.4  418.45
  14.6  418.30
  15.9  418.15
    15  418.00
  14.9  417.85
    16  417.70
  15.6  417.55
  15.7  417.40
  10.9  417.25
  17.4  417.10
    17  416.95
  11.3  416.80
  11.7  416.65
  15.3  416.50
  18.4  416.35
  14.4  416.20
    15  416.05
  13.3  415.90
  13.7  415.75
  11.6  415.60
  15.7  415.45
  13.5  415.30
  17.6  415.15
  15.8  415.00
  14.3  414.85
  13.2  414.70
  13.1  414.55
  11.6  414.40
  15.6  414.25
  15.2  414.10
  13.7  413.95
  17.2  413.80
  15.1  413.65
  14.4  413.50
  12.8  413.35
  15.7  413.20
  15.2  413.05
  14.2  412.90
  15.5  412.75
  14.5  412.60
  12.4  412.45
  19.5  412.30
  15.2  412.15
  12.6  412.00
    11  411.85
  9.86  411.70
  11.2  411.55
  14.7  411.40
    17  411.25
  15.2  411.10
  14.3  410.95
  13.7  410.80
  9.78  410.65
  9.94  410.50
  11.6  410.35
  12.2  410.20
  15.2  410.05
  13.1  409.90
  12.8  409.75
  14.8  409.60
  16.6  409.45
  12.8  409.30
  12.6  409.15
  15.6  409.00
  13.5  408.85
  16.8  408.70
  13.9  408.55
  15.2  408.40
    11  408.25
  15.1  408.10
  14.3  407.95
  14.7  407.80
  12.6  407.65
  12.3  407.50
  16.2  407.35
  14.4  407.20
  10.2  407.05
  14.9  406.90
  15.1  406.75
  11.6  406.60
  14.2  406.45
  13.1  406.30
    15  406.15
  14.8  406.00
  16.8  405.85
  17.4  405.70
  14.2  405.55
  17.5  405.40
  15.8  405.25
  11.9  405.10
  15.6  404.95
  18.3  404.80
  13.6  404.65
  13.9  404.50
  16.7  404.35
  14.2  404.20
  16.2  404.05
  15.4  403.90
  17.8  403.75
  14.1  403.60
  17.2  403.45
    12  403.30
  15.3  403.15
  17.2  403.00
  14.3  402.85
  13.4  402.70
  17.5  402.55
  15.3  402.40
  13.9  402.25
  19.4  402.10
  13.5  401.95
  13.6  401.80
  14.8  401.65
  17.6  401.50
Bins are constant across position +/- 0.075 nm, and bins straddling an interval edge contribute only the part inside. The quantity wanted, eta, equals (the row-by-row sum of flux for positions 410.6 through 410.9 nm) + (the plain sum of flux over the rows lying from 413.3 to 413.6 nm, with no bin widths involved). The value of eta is 50.7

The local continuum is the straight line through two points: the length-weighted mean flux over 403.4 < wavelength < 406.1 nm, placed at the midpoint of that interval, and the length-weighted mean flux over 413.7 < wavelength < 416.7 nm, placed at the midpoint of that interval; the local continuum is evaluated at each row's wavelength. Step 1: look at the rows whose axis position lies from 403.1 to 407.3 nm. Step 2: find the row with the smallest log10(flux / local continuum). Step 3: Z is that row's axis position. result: 407.05 nm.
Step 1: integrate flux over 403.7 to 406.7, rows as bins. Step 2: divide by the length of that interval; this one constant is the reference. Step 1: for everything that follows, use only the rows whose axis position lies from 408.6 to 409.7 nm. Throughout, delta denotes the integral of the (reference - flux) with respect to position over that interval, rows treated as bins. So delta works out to 0.6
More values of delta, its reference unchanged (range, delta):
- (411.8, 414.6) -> 1.9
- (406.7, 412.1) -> 8.9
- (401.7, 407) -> 0.2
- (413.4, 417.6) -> 2.7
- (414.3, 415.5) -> 1.0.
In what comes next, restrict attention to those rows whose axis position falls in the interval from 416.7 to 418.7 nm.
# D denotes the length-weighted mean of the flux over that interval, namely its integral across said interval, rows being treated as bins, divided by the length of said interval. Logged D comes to 14.7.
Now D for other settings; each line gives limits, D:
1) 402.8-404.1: 15.5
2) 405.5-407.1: 14.4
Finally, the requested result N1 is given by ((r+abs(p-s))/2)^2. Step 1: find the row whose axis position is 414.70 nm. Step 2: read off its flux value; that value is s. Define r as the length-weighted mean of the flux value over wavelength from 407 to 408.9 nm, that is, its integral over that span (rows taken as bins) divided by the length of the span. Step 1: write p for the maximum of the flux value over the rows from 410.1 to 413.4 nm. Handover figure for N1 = 102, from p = 19.5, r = 13.9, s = 13.2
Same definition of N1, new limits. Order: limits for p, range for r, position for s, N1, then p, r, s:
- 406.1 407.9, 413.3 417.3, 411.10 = 60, 16.2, 14.4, 15.2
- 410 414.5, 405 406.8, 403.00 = 73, 19.5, 14.8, 17.2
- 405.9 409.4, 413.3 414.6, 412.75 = 61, 16.8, 14.4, 15.5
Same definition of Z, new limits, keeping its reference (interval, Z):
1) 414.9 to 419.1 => 417.25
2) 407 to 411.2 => 410.65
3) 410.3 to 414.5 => 410.65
